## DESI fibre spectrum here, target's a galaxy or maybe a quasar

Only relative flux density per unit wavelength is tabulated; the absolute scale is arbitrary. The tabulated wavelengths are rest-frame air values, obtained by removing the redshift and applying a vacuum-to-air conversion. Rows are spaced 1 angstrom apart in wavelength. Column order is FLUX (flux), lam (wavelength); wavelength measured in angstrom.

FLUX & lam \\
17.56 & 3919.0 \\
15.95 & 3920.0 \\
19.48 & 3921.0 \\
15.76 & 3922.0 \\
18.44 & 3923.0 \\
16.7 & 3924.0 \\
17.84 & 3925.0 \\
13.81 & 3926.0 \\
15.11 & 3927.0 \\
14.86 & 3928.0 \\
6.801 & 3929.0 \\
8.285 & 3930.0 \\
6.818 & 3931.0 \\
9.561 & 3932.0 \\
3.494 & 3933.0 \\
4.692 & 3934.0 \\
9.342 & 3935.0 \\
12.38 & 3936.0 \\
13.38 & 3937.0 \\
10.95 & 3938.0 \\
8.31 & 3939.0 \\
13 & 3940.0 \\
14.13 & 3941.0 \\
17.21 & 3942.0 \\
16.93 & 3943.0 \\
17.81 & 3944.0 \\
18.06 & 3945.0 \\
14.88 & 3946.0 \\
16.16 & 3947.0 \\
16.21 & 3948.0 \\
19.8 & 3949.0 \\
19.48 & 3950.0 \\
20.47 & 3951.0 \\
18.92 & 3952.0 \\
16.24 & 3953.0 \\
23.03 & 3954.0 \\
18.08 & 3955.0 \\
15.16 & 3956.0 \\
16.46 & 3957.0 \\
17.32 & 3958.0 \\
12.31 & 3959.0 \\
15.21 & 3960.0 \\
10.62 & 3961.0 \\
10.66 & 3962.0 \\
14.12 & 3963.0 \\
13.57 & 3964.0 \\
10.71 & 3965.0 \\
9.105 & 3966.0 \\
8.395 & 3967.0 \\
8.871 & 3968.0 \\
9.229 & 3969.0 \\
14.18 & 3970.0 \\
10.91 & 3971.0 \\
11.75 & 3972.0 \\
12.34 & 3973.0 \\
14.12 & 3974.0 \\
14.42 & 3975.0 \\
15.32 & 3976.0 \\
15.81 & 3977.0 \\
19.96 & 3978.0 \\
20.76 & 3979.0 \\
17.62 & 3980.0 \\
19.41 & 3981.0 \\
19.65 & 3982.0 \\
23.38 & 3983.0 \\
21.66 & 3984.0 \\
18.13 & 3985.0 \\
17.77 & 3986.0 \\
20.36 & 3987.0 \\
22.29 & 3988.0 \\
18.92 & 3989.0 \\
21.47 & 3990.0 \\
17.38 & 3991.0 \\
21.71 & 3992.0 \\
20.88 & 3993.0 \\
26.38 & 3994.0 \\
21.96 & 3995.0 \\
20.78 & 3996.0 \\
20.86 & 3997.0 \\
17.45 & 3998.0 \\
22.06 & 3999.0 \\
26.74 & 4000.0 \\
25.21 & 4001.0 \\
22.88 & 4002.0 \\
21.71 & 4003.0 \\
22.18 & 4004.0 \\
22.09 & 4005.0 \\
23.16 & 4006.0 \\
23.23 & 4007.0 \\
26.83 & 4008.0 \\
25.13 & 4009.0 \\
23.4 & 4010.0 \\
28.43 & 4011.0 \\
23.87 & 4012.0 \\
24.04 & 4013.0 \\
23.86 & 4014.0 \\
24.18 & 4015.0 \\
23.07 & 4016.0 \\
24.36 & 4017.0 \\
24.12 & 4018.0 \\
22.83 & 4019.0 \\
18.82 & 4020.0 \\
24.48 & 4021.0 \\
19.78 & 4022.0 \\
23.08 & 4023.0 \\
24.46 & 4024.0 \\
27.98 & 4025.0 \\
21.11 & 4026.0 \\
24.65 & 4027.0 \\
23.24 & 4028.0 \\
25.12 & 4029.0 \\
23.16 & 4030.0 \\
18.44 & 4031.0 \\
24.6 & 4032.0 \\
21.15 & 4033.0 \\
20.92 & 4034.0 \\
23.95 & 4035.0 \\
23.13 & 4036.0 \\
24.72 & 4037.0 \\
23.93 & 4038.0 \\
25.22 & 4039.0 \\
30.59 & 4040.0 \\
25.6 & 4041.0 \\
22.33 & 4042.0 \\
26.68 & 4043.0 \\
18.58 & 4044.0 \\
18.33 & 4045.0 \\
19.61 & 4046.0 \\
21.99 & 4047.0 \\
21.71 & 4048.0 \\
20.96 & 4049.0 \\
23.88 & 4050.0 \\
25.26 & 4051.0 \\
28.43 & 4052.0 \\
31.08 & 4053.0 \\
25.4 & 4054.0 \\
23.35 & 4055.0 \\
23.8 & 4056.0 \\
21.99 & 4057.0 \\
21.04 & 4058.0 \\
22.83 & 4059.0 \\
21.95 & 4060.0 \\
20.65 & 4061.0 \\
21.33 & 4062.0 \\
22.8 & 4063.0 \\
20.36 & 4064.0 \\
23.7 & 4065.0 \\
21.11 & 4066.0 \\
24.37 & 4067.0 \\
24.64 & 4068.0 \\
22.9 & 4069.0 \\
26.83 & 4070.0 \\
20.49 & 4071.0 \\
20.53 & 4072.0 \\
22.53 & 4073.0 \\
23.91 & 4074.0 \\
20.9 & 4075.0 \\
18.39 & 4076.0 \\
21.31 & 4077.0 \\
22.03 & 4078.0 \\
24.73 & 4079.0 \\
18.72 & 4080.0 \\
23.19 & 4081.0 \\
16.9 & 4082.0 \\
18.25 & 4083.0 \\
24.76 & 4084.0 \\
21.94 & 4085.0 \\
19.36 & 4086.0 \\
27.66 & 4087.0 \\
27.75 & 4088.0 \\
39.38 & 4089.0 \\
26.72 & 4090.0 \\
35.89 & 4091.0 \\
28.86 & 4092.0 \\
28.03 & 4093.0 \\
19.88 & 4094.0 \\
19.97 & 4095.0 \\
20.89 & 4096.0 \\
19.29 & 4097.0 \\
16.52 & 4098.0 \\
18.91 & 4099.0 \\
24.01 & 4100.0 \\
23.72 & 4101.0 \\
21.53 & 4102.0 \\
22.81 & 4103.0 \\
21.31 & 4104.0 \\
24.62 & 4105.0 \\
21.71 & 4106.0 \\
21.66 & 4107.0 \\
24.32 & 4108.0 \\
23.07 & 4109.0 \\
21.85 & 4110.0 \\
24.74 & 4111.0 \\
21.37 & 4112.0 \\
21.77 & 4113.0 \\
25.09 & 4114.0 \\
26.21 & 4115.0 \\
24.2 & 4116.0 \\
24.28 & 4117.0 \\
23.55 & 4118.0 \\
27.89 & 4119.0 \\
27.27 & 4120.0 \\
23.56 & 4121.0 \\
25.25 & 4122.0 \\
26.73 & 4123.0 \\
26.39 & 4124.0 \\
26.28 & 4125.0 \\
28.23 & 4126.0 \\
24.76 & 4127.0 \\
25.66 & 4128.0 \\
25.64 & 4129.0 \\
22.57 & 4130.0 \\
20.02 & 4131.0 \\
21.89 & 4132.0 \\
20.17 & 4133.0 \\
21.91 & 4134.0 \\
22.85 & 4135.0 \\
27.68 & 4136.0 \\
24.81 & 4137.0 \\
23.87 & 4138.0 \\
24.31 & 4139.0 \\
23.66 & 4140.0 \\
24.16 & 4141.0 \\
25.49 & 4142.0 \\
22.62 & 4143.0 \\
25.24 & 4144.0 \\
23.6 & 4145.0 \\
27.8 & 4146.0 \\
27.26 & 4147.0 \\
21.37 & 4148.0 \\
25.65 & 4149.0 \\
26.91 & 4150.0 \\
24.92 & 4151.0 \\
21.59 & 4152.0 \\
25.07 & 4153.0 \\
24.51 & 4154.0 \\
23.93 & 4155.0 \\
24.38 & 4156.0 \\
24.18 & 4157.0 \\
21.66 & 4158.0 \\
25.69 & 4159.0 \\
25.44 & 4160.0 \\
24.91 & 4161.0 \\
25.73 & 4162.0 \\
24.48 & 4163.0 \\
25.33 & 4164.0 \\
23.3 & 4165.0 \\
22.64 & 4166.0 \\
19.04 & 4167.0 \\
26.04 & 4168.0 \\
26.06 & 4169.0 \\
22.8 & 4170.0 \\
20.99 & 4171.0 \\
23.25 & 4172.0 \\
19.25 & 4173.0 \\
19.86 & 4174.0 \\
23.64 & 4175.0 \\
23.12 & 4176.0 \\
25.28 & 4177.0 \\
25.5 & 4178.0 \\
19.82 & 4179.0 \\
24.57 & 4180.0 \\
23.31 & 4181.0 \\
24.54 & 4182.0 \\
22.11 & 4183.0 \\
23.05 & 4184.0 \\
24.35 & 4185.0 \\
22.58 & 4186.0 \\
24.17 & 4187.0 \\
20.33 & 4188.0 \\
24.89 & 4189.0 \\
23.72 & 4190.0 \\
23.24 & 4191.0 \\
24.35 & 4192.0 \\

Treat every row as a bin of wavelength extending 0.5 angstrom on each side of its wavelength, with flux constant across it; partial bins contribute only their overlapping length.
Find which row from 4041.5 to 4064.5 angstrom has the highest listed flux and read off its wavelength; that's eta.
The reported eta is 4053.0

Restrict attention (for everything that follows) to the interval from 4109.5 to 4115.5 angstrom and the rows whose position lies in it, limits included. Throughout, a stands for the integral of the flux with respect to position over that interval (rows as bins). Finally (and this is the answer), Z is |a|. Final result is 141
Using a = 141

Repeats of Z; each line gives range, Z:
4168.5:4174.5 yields 132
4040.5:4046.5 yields 131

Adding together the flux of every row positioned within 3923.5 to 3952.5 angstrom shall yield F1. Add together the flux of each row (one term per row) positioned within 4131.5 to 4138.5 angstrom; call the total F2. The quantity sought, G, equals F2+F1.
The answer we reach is 559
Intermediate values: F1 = 395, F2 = 163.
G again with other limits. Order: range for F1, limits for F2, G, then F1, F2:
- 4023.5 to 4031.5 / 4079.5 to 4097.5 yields 626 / 188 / 437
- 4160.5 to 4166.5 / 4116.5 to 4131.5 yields 524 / 146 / 378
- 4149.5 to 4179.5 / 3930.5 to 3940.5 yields 801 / 709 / 92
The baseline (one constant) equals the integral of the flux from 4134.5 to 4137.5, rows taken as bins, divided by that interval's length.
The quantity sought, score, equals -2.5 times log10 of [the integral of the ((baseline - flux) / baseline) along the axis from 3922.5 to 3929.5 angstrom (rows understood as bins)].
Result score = -1.1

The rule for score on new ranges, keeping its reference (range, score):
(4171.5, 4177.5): 0.5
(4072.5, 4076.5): 0.6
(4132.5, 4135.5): 1.0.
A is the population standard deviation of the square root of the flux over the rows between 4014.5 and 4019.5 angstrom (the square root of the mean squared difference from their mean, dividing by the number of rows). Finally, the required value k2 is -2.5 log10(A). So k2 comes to 3.0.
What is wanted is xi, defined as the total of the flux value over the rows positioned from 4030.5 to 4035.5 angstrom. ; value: 109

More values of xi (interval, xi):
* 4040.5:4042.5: 48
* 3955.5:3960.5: 76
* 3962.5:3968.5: 65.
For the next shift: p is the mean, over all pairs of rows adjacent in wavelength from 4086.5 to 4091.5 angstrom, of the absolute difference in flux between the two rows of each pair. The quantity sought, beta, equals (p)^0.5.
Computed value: 2.9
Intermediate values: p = 8.4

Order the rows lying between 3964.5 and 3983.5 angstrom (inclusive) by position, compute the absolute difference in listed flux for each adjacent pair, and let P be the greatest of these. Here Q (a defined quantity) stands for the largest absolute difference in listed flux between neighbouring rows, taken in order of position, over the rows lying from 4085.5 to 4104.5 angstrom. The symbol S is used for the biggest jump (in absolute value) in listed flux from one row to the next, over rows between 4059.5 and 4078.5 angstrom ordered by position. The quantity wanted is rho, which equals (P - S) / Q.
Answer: -0.11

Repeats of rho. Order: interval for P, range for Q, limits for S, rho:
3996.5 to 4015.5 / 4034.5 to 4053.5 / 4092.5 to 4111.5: -0.39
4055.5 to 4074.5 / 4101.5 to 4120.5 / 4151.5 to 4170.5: -0.15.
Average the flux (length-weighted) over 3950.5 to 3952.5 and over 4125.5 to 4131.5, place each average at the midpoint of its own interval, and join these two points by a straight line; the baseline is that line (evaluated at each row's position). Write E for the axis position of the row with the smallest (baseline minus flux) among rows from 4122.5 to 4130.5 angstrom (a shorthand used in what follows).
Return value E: 4126.0 angstrom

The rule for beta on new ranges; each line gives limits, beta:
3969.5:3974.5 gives 1.3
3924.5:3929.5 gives 1.8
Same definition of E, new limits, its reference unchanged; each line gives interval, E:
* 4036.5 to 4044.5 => 4040.0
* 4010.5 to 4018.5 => 4011.0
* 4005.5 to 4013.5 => 4011.0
